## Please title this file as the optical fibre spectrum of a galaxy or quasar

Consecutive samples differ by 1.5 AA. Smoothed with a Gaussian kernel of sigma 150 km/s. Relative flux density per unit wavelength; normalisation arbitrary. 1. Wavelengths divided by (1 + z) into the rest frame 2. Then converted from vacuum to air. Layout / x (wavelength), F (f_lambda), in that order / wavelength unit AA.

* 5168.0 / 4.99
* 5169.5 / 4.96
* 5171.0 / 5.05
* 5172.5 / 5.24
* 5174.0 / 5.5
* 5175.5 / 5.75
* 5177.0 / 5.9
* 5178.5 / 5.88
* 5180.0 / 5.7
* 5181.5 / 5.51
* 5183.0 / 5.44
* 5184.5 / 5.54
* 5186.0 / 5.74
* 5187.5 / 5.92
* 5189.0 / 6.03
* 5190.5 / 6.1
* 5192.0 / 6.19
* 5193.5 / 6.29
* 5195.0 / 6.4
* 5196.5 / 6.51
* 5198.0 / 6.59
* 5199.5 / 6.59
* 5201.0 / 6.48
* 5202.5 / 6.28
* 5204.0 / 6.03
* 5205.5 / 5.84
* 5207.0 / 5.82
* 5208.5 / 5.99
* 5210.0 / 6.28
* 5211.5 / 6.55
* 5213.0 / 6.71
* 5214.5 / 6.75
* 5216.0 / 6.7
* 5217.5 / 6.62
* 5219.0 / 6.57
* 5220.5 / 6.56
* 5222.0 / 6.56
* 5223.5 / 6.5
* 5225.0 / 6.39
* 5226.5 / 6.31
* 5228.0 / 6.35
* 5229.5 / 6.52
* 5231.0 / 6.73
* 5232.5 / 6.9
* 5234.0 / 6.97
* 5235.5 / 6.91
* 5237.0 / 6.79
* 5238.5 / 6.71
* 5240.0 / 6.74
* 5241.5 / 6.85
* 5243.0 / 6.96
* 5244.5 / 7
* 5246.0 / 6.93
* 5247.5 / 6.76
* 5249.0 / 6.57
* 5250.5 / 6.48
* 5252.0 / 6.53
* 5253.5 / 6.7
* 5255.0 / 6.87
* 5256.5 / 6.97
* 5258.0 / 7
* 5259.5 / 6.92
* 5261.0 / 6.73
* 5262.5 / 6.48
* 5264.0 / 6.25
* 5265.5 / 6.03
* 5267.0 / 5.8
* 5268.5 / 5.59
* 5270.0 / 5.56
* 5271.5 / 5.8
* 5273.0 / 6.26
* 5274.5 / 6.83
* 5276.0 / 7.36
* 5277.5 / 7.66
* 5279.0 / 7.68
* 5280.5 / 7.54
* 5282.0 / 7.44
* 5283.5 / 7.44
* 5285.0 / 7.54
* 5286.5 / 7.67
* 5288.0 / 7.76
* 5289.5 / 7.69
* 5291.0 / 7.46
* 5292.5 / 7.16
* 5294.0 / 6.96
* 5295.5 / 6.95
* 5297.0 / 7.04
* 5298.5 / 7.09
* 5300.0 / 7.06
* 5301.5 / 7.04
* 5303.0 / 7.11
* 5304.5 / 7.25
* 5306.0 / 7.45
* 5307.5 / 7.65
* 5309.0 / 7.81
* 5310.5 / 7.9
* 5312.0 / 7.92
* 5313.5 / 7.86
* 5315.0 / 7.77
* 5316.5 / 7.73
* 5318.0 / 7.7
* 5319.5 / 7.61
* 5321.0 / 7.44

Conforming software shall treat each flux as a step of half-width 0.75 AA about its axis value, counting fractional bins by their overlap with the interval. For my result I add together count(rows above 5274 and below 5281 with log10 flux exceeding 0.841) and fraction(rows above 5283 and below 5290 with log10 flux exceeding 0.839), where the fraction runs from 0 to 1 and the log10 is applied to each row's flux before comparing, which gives 5.0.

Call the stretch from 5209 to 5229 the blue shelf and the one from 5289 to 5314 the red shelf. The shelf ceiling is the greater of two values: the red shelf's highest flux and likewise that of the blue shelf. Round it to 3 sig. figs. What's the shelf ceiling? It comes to 7.92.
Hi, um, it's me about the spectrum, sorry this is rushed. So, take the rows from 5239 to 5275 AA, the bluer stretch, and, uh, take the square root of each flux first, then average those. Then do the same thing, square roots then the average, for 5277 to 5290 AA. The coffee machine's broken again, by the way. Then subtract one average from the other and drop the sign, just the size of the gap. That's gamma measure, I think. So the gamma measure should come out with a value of 0.204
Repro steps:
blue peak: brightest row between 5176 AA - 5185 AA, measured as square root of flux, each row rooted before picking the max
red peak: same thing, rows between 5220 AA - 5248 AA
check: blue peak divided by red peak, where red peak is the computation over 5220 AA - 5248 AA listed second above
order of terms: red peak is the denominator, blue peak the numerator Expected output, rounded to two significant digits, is 0.92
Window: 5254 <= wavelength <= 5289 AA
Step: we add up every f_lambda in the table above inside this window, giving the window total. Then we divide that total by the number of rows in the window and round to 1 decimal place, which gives 6.8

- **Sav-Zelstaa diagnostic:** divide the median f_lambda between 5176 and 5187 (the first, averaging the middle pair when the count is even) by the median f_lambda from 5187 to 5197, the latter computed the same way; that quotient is 0.92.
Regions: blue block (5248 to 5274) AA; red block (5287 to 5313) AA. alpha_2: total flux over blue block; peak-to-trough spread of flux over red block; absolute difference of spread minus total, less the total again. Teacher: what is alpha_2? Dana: -0.97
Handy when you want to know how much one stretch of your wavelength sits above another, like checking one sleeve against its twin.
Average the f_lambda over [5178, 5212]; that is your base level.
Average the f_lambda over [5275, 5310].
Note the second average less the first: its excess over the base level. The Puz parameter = 1.3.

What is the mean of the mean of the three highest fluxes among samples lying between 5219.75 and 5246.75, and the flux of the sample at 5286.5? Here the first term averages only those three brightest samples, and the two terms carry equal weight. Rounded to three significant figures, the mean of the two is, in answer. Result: 7.32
